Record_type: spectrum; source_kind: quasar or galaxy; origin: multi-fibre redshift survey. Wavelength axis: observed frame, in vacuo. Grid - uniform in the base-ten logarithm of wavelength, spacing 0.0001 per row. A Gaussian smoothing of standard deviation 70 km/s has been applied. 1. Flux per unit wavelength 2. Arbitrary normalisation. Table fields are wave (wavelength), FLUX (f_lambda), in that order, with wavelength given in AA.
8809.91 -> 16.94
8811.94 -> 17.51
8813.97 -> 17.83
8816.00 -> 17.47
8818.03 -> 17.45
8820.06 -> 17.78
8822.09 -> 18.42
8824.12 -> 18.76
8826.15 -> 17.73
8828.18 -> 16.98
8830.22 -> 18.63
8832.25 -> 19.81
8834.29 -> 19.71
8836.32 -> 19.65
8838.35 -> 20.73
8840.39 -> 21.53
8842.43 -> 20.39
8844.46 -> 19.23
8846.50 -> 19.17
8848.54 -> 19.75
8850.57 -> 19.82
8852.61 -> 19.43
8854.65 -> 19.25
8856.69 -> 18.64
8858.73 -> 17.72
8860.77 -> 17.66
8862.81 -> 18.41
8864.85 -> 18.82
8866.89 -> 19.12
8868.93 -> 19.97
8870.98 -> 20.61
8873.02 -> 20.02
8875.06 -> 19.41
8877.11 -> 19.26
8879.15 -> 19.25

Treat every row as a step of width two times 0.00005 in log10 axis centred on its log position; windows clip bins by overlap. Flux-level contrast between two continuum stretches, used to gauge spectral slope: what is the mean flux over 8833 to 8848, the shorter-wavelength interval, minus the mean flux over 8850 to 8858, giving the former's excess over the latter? 0.8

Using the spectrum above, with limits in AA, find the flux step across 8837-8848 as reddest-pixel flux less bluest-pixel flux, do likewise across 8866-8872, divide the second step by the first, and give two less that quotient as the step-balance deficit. 3.0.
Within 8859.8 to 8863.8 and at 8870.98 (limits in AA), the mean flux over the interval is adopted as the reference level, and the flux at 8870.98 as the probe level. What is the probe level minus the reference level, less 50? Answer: -47.4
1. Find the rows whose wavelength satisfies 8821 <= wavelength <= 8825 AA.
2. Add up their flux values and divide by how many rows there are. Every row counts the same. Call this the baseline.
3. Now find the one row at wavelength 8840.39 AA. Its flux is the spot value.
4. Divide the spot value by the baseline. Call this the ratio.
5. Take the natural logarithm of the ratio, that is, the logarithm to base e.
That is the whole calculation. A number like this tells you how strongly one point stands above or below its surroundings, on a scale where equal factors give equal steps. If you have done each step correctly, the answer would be 0.147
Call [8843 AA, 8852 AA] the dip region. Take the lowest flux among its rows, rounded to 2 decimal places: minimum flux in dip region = 19.17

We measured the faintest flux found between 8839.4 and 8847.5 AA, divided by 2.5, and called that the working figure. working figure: 7.7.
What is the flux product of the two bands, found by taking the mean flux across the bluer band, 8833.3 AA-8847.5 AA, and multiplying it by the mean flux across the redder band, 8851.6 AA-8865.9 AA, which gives 372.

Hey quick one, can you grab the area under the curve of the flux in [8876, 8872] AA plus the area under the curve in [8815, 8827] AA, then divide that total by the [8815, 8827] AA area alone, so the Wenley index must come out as 1.4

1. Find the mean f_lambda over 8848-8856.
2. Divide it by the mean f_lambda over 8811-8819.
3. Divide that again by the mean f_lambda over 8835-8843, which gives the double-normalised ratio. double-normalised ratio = 0.0541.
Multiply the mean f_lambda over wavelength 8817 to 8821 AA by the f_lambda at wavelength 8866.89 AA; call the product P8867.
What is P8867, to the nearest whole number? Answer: 337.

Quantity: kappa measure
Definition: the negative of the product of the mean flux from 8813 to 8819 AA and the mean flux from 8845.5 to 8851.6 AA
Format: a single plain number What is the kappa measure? -344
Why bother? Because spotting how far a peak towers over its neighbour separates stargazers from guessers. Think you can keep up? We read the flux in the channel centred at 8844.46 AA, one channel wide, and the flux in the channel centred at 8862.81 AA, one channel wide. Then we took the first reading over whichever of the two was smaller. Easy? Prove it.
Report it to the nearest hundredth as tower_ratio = 1.04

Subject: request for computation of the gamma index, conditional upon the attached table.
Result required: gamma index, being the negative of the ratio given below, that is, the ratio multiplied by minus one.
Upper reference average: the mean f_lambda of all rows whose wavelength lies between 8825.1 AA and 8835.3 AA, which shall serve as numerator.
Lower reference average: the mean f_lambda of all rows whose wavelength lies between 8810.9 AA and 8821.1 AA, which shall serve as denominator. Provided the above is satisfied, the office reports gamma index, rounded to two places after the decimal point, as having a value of -1.05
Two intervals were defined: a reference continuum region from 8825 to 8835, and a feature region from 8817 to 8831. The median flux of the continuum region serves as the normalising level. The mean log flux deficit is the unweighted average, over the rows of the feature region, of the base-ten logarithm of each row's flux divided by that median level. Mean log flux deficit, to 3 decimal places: -0.016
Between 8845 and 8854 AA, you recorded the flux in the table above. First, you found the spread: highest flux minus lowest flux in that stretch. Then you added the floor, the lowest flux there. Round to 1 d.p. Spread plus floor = 19.8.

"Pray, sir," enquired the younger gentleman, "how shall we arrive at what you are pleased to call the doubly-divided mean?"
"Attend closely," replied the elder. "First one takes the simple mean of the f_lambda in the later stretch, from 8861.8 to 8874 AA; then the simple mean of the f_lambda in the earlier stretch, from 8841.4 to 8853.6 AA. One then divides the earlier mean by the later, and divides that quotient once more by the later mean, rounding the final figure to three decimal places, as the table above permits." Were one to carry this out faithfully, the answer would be 0.052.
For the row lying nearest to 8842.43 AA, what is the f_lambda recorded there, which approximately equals 20.39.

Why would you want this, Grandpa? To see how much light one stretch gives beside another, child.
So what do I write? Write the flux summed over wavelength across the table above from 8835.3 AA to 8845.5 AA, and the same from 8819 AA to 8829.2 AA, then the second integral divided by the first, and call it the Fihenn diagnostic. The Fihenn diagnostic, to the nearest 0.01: 0.88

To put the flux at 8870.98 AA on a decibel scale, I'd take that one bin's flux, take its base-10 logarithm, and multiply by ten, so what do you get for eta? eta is 13.1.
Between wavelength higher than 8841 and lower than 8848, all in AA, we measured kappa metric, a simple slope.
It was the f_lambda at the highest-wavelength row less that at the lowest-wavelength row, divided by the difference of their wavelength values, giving -0.30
